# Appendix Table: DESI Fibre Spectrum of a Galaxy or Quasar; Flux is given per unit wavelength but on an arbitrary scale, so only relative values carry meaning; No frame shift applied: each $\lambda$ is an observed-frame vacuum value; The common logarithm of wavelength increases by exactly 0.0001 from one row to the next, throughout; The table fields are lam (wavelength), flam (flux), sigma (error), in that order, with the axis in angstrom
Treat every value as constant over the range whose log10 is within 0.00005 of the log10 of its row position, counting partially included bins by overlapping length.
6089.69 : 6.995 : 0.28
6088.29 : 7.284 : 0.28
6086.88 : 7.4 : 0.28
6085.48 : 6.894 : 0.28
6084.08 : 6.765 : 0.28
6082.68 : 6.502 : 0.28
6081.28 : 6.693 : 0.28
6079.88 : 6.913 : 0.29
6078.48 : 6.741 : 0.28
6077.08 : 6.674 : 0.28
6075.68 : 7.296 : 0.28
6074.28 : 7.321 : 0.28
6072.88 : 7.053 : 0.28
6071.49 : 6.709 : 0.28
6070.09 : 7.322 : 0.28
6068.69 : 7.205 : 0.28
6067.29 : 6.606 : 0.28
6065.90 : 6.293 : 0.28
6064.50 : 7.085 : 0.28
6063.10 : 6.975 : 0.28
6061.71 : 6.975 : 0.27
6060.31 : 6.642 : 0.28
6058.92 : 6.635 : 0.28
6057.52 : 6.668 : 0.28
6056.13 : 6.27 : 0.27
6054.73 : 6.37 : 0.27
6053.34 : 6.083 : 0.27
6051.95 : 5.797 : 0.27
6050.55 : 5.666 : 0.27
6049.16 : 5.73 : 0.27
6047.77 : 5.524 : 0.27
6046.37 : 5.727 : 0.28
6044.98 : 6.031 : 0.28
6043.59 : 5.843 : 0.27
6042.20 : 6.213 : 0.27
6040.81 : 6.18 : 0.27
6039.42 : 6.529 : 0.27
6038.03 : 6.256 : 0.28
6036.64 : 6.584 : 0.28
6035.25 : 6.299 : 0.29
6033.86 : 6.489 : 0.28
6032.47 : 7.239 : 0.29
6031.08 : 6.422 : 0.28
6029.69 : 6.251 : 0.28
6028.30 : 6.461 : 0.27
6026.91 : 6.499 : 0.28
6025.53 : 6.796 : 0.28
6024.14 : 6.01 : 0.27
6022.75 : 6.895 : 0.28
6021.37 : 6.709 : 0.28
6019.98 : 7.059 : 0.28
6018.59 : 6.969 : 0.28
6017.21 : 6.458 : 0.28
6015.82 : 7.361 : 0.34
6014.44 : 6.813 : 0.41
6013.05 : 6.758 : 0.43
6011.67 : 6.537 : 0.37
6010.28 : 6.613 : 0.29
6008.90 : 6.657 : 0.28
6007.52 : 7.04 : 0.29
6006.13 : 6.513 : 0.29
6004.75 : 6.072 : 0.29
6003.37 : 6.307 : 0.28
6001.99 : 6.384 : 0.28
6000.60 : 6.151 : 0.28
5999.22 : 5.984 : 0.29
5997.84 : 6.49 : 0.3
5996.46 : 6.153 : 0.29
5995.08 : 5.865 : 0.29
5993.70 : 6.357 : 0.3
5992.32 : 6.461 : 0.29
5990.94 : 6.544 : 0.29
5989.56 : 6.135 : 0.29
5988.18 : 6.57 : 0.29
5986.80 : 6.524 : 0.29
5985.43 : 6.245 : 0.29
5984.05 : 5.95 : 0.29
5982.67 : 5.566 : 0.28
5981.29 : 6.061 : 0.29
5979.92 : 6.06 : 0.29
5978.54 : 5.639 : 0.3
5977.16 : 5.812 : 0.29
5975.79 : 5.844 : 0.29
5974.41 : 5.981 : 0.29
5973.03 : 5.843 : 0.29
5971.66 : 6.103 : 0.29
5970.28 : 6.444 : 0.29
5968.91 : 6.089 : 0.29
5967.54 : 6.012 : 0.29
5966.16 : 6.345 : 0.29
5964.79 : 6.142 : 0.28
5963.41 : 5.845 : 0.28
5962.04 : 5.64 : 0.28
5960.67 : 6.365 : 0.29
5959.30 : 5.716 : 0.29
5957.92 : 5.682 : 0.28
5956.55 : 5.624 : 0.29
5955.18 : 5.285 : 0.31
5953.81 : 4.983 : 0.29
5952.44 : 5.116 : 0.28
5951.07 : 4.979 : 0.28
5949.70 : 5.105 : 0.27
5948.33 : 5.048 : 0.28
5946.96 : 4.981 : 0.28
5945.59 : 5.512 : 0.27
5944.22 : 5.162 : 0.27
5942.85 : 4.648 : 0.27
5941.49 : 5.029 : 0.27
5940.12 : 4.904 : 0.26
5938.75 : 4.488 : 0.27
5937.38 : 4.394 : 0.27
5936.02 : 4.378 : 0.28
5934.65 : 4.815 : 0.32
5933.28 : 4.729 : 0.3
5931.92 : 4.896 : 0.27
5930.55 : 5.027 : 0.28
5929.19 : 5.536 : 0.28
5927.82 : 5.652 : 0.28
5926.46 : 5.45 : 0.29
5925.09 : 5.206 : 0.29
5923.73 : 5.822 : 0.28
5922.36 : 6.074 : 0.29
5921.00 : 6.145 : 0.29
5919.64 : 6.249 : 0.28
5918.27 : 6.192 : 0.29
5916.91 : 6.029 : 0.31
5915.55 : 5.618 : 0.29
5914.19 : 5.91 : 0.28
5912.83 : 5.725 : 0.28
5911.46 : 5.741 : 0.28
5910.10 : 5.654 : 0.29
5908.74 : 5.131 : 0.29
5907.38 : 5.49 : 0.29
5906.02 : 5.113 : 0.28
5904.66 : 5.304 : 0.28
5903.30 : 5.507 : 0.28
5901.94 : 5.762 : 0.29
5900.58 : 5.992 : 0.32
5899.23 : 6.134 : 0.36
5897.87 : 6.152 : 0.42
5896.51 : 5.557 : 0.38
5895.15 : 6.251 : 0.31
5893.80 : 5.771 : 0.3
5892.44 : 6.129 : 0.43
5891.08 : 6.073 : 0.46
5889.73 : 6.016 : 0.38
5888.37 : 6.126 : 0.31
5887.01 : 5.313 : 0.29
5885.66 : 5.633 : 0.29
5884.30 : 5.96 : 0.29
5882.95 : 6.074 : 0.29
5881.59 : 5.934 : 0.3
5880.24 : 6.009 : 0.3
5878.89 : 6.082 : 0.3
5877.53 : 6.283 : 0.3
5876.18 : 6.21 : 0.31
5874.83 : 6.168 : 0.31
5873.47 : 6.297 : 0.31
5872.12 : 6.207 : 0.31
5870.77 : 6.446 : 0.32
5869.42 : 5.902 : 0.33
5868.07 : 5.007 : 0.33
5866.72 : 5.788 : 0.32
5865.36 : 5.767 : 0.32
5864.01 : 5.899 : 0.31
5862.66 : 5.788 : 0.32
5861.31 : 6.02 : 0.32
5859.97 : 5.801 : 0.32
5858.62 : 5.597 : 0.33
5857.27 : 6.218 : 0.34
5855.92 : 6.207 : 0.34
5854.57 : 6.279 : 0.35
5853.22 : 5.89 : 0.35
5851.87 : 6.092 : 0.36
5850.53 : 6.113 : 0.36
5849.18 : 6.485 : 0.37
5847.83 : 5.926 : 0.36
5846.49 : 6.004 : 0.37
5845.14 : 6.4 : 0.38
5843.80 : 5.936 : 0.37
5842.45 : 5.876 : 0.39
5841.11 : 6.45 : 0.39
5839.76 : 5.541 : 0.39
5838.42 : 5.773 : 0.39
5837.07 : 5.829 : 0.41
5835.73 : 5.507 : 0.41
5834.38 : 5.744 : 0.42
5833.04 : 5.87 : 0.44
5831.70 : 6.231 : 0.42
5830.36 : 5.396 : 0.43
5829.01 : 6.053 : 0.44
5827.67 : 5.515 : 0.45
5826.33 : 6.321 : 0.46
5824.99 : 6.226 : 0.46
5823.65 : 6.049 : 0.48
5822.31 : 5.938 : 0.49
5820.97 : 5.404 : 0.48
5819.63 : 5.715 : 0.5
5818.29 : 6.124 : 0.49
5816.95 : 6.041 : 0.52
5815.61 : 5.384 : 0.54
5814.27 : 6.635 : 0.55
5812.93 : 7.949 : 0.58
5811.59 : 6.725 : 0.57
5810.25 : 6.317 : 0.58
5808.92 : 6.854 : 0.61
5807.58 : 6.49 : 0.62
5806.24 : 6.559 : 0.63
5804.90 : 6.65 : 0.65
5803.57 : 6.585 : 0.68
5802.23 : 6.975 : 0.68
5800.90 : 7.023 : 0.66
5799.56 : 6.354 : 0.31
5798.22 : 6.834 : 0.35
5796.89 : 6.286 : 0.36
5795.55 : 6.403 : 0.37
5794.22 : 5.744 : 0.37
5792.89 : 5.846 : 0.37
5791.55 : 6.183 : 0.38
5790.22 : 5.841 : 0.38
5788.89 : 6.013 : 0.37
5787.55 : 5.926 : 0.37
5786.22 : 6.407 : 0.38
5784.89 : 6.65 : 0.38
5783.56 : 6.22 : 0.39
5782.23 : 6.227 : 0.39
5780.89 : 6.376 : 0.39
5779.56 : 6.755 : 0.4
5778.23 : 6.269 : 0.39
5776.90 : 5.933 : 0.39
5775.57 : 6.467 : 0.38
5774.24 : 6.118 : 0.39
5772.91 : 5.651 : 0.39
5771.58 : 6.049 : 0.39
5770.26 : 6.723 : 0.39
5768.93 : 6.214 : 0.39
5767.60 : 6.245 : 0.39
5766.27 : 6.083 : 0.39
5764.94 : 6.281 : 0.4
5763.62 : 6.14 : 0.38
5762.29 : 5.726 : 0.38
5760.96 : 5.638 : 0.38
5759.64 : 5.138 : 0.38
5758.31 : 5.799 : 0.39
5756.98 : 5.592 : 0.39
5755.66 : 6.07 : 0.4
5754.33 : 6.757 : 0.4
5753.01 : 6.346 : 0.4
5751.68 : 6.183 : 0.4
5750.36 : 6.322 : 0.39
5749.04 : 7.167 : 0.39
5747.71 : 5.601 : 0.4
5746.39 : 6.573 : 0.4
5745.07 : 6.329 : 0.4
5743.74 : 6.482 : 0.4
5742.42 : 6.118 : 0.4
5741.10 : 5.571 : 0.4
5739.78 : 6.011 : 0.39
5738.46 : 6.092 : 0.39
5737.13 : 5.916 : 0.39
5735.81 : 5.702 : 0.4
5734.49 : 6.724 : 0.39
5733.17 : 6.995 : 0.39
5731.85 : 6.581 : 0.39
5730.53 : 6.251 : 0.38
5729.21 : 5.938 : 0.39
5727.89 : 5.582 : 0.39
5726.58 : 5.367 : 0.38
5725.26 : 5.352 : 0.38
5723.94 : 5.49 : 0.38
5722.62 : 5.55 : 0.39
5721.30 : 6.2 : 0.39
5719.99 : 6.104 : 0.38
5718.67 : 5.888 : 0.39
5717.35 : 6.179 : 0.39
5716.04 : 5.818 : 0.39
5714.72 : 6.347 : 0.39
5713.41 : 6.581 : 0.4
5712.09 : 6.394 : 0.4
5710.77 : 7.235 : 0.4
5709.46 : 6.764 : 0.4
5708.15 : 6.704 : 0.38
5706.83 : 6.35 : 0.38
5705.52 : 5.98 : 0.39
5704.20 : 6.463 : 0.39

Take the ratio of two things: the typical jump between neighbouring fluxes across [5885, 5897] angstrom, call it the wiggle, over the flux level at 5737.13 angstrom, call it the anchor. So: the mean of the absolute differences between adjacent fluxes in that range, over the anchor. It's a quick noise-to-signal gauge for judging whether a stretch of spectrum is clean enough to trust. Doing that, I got 0.061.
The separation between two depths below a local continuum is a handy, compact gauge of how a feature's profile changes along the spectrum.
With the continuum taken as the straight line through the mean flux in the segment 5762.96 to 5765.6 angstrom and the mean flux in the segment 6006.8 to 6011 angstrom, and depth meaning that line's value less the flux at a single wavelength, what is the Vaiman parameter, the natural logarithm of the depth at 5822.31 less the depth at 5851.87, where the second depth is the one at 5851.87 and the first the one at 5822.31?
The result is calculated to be -2.4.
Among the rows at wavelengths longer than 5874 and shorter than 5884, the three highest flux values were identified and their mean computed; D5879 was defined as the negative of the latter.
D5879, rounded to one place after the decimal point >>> -6.2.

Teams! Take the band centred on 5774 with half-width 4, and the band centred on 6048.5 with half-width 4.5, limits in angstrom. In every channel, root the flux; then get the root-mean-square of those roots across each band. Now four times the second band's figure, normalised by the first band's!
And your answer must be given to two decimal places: 3.86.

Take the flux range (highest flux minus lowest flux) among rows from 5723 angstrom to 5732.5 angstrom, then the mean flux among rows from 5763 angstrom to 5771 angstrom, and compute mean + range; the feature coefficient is 7.5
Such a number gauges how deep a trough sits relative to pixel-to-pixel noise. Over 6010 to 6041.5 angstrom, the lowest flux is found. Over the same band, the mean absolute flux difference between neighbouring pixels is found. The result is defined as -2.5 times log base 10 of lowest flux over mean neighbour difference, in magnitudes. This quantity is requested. -3.00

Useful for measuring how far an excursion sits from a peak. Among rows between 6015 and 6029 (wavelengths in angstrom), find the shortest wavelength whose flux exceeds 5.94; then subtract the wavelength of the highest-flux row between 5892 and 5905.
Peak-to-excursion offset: 120.7 angstrom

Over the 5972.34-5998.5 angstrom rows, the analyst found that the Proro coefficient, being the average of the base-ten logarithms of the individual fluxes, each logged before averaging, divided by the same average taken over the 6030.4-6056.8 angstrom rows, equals 0.995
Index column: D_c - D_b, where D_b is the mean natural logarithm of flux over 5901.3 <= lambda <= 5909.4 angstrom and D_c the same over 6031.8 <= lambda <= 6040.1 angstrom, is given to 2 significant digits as 0.20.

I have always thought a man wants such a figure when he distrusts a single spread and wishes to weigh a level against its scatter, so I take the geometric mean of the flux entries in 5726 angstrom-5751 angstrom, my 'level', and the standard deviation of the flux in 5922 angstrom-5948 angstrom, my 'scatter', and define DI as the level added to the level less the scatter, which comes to 11.8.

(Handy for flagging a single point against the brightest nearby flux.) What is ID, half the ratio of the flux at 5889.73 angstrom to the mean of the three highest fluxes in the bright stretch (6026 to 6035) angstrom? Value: 0.446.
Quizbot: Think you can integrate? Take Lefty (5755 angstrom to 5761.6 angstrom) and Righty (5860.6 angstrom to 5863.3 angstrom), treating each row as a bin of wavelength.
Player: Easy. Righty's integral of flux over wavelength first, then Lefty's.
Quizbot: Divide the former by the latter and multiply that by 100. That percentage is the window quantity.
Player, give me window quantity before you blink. 43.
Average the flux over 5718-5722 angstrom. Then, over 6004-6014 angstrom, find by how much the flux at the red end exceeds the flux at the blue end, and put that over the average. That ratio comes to 0.11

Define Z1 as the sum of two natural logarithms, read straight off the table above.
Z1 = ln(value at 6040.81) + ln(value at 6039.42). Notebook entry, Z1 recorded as 3.70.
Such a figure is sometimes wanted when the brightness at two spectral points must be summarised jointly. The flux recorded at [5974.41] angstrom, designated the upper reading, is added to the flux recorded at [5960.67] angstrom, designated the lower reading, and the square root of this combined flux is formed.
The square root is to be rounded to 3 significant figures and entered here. 3.51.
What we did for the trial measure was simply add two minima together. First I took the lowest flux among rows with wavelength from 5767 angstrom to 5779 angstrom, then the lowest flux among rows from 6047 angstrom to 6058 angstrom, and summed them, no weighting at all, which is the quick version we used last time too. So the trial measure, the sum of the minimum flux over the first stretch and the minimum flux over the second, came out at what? 11.2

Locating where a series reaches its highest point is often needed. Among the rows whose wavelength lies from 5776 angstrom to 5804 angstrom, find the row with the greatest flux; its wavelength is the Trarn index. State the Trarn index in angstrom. 5800.90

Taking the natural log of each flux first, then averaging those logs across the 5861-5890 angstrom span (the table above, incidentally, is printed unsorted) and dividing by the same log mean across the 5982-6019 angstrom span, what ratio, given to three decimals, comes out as 0.959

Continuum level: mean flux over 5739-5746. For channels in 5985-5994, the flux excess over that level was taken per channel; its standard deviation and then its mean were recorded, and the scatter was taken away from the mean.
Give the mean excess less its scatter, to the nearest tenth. 0.1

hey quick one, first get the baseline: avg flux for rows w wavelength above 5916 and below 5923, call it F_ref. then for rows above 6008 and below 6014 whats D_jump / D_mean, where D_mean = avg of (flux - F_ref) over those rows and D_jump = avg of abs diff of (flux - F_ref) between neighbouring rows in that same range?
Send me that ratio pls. 0.2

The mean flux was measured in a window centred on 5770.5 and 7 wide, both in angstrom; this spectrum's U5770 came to 6.18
